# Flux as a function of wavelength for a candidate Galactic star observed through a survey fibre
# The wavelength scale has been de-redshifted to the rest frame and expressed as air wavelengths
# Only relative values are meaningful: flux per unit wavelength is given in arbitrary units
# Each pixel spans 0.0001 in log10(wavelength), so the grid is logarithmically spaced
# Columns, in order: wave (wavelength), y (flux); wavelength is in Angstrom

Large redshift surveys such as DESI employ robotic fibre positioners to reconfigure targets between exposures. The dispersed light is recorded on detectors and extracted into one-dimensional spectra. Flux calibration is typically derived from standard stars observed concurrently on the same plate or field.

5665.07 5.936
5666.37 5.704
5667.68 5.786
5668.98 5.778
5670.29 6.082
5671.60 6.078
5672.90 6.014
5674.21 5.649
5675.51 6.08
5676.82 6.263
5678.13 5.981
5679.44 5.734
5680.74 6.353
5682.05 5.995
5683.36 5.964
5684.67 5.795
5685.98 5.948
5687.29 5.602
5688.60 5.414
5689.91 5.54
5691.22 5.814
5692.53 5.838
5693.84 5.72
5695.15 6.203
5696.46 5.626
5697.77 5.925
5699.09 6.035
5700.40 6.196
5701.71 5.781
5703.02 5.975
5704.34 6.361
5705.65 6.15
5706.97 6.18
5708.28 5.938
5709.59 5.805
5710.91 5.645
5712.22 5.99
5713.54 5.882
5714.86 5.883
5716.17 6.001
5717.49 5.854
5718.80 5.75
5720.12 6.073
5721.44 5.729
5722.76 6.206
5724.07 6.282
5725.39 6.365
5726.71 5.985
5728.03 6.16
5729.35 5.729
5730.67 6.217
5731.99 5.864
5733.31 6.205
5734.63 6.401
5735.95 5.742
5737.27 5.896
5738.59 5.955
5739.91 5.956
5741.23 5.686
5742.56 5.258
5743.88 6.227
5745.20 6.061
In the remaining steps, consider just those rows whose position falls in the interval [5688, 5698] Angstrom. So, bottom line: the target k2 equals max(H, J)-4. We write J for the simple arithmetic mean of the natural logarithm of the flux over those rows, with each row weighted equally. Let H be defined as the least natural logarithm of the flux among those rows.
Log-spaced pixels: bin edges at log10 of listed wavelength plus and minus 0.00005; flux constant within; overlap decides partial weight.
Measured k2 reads -2.25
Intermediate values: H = 1.689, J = 1.750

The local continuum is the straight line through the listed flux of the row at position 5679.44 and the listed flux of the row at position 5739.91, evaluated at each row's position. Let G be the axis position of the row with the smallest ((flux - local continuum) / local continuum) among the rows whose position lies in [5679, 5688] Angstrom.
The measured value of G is 5687.29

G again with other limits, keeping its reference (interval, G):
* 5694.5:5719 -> 5710.91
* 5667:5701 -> 5688.60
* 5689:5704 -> 5689.91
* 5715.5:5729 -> 5721.44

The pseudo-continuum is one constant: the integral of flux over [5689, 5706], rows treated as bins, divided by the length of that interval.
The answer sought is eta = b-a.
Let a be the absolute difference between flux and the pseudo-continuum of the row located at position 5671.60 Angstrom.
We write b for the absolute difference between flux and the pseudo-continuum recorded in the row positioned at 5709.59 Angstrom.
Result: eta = 0.0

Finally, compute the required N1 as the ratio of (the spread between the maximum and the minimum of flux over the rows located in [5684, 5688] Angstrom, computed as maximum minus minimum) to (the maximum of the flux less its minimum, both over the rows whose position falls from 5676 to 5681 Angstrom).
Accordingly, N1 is 0.6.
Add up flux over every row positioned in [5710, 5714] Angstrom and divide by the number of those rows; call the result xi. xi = 5.84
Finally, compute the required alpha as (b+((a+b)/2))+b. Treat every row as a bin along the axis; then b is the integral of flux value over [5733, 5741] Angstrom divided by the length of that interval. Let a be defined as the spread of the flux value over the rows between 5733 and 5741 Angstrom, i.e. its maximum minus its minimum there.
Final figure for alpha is 15.3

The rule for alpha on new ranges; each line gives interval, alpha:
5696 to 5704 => 15.1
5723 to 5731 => 15.6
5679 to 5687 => 15.2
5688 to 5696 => 14.8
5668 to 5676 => 15.1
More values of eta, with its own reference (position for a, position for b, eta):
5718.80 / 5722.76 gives 0.1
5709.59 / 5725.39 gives 0.3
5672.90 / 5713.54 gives 0.0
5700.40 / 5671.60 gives -0.1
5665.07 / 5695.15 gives 0.3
